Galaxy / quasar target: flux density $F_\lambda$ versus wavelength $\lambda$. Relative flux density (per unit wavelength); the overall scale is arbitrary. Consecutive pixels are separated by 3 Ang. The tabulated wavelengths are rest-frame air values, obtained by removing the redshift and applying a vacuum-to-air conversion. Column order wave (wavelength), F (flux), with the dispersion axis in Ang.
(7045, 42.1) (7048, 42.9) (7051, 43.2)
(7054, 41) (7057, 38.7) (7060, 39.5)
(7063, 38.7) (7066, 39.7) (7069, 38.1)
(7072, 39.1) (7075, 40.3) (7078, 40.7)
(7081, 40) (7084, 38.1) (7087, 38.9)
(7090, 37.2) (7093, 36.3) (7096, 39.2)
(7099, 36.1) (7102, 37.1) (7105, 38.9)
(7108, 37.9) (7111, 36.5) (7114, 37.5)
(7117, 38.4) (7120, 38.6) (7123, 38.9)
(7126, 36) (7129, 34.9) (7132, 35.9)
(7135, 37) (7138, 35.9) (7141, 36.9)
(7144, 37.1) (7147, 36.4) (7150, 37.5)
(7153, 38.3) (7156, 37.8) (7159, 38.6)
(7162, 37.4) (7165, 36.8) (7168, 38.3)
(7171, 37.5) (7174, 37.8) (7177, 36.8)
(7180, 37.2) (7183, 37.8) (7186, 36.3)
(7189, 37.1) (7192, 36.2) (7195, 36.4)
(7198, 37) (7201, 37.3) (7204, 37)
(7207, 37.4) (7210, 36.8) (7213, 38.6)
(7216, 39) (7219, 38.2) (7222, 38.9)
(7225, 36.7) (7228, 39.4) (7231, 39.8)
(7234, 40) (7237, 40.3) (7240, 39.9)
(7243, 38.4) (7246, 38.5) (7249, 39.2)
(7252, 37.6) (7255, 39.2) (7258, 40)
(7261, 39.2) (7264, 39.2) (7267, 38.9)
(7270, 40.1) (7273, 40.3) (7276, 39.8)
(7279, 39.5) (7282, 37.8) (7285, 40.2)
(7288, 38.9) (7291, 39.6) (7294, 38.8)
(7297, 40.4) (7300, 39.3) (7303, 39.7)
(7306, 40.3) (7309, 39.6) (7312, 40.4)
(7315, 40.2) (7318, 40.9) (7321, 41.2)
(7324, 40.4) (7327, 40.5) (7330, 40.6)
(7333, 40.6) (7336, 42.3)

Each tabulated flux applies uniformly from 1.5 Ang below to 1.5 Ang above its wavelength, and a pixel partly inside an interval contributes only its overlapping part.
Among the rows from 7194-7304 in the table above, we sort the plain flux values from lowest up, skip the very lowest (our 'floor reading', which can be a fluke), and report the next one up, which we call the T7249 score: 36.7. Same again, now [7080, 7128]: 36.1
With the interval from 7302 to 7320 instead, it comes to 39.7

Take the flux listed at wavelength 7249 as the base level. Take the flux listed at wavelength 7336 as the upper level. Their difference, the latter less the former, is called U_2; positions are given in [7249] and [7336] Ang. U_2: 3.1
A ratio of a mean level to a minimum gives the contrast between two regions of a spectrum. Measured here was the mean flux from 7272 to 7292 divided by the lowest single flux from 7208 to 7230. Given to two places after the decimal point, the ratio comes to 1.07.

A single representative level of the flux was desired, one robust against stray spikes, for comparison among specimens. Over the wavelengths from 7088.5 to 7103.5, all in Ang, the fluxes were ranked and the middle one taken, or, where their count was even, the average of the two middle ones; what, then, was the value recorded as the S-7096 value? 37.1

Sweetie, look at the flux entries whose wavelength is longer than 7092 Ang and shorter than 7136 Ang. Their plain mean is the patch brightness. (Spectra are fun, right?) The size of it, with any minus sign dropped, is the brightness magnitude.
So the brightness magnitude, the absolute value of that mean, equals 37.3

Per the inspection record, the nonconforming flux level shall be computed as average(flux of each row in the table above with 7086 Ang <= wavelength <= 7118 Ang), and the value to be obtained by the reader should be 37.6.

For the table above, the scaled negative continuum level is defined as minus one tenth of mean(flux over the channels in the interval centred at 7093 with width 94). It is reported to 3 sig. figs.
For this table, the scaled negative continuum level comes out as -3.84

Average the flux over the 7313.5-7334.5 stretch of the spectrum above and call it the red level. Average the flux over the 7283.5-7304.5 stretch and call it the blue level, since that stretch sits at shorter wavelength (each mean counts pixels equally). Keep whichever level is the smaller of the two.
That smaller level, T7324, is 39.6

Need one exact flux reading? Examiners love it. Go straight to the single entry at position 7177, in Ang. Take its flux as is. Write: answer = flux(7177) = 36.8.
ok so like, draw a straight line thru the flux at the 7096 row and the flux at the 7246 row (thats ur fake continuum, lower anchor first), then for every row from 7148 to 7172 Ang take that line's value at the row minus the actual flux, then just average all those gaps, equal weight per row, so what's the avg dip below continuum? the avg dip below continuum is 1.1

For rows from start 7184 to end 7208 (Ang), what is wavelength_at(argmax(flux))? 7207 Ang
